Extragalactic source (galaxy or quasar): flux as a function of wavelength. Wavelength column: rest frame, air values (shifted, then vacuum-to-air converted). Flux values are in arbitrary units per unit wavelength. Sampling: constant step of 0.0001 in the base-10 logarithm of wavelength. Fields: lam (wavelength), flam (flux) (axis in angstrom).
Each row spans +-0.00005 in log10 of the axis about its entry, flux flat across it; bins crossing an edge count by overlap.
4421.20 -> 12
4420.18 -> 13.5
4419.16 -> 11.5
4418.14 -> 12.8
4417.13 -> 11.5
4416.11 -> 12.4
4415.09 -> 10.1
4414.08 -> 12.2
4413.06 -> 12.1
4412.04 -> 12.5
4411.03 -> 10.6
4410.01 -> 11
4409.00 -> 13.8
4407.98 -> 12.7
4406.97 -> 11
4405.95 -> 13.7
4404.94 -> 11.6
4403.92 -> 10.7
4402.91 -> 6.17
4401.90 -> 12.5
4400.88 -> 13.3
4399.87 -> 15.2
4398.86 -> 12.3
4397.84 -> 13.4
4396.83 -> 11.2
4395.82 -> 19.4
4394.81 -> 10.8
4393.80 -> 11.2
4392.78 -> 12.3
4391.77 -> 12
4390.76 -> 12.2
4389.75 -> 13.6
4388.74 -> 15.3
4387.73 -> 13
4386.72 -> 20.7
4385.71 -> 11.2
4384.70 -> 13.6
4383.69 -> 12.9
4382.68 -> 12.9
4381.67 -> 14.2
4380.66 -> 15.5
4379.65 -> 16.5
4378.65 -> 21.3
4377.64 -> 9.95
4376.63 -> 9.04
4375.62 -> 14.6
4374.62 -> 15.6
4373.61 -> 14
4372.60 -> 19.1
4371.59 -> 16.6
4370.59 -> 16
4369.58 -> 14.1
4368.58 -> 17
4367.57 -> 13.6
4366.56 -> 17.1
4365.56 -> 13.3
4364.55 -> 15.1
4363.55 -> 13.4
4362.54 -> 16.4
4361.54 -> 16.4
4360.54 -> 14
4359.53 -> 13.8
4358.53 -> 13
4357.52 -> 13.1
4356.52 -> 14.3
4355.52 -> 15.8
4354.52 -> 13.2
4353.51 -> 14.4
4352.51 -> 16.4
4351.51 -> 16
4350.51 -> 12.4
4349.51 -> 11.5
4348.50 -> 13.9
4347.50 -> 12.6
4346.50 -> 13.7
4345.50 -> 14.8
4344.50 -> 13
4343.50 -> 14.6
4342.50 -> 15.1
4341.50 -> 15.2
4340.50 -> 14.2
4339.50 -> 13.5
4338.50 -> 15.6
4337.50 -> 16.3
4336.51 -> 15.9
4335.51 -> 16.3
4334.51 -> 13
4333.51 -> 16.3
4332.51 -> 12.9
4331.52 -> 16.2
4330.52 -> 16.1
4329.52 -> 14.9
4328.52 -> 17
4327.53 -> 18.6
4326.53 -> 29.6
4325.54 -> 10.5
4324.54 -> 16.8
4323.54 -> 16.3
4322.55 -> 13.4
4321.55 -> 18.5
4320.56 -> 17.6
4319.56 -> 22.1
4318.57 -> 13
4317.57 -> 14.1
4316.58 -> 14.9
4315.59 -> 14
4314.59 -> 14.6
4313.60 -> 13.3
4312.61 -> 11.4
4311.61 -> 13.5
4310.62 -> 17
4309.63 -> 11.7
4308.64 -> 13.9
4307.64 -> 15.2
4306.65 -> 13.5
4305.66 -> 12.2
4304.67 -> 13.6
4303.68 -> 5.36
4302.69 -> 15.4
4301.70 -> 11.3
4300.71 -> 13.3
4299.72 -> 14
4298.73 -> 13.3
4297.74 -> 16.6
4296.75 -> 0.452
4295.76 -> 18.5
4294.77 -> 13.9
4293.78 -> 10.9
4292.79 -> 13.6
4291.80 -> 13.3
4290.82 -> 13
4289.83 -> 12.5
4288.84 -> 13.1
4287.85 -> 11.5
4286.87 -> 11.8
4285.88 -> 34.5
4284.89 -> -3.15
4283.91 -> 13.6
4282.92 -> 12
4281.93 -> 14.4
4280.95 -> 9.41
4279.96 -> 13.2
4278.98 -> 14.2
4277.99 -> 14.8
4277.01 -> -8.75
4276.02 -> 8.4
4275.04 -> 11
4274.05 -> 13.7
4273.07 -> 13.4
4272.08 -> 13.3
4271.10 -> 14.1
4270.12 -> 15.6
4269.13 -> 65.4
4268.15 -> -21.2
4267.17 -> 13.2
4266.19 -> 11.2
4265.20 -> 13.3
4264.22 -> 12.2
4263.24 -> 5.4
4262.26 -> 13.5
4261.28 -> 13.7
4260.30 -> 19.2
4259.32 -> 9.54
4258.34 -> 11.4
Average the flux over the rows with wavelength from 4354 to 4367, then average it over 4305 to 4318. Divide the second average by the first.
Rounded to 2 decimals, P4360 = 0.95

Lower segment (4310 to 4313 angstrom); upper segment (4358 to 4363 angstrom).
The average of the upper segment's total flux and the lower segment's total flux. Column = 58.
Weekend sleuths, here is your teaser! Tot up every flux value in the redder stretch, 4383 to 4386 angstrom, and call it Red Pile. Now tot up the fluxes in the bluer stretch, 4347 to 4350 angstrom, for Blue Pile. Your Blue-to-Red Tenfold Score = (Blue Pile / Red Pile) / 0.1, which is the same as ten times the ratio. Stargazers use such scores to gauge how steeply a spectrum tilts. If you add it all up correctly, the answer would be 10.1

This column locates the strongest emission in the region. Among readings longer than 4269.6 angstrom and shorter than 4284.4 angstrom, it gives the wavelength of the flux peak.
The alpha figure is 4270.12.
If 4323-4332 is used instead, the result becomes 4326.53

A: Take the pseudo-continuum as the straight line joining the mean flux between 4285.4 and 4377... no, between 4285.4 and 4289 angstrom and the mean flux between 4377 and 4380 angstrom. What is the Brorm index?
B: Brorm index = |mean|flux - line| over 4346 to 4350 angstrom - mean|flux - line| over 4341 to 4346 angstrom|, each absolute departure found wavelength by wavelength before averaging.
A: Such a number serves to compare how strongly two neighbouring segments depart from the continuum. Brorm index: 1.5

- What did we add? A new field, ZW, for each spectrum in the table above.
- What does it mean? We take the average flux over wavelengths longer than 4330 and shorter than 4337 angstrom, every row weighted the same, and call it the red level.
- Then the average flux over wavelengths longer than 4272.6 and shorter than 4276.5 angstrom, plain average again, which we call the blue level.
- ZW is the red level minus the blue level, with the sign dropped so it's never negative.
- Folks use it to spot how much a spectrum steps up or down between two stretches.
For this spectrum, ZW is 3.6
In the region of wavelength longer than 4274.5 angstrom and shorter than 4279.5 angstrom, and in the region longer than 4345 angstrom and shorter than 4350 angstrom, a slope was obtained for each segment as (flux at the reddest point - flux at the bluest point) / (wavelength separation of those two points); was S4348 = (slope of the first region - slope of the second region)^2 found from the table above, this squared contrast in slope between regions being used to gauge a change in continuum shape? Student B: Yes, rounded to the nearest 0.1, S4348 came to 2.7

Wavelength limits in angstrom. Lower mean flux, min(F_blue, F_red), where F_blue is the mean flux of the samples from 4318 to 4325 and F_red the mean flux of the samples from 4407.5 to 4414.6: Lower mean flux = 12.1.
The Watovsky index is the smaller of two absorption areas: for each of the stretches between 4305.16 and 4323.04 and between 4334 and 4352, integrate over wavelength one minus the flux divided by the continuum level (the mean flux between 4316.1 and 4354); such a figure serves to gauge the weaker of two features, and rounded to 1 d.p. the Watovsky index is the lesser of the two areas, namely 0.9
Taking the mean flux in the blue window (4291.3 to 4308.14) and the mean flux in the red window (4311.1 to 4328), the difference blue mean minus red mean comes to -3.4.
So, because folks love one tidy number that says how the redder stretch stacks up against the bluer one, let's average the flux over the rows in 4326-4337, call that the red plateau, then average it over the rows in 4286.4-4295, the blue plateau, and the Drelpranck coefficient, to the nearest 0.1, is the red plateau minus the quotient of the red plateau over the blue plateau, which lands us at 15.6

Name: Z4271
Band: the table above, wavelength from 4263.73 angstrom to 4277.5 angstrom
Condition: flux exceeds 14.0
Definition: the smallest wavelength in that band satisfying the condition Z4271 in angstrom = 4269.13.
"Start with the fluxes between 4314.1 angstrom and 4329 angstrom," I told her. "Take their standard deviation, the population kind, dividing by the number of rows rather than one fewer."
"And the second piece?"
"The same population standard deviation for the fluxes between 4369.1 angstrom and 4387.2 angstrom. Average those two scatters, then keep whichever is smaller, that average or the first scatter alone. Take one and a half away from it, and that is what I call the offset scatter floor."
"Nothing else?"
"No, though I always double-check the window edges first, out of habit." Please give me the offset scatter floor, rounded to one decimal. 2.3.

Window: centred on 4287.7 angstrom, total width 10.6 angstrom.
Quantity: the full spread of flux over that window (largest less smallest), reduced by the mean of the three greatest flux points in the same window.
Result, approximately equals 17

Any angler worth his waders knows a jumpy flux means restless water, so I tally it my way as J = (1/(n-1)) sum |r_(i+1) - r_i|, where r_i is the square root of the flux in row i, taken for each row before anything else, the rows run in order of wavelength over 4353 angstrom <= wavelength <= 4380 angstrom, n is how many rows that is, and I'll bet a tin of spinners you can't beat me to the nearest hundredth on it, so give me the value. 0.33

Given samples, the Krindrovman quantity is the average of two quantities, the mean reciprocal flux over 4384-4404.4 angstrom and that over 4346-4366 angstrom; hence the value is 0.076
